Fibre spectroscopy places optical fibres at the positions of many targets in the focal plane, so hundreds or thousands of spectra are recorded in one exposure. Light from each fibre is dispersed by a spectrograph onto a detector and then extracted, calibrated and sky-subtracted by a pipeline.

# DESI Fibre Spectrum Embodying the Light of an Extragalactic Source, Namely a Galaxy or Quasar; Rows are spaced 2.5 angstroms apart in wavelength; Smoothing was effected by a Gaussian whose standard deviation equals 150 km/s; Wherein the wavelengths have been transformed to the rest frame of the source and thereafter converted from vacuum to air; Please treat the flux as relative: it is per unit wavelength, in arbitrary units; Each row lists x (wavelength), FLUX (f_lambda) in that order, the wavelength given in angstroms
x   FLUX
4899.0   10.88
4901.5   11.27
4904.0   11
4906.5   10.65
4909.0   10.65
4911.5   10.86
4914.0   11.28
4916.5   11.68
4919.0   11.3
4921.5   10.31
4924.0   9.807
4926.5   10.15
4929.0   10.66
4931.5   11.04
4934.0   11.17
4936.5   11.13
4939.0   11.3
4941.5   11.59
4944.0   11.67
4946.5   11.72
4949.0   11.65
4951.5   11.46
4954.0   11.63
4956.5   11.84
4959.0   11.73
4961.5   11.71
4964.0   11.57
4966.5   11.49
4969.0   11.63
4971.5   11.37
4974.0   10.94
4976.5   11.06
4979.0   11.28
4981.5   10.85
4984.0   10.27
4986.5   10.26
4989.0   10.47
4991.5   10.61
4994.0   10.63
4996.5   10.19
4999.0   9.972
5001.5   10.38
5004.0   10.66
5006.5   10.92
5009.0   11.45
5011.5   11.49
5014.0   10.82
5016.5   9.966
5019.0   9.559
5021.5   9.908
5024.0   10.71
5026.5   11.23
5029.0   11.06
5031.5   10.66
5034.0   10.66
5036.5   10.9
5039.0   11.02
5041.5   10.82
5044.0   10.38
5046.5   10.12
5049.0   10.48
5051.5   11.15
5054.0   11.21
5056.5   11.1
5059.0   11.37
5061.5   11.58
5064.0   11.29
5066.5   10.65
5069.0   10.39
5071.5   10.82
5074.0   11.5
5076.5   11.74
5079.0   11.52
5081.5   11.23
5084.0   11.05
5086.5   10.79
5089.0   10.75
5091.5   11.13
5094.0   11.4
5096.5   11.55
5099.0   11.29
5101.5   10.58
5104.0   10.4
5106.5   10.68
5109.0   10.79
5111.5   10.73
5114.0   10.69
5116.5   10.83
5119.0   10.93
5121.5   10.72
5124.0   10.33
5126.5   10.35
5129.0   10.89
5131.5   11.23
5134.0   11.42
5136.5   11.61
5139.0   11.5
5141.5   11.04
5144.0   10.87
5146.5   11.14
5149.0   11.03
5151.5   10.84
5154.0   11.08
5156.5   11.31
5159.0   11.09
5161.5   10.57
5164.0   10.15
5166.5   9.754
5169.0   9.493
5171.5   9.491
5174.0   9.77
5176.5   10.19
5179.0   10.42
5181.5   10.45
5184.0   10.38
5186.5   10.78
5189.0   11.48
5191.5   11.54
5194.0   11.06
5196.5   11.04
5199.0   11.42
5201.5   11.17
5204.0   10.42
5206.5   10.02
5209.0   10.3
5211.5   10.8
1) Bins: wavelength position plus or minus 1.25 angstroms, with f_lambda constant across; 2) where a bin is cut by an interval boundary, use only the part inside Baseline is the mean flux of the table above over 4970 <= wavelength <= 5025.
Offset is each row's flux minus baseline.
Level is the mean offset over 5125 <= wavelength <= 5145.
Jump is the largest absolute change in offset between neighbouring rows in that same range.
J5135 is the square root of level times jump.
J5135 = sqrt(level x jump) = 0.51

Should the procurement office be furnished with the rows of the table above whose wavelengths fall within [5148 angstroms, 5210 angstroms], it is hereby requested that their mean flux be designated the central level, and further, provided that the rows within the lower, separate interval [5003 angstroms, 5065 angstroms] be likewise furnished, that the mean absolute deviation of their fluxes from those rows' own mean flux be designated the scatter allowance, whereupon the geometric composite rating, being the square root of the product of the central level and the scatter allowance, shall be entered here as 2.08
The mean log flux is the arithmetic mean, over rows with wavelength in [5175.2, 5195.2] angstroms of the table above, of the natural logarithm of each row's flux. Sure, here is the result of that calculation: 2.377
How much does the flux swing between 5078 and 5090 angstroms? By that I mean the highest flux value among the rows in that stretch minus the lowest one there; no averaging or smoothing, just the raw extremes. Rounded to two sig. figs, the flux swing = 0.77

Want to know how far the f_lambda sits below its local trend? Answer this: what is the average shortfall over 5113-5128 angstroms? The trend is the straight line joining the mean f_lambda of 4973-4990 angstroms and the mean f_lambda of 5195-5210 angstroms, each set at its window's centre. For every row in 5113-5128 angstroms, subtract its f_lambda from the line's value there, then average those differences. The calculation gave 0.1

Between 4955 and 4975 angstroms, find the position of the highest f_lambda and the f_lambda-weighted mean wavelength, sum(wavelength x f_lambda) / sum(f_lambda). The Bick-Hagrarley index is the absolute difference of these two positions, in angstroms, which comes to 8.6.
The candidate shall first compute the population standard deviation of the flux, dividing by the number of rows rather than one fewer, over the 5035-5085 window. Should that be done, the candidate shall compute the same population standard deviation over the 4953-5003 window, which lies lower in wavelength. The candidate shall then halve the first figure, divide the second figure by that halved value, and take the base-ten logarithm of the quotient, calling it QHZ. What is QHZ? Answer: 0.44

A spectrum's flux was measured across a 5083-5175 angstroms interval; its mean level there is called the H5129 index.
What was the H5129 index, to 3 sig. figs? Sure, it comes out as 10.8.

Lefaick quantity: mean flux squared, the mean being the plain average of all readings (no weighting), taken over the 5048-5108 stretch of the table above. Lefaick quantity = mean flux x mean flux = 123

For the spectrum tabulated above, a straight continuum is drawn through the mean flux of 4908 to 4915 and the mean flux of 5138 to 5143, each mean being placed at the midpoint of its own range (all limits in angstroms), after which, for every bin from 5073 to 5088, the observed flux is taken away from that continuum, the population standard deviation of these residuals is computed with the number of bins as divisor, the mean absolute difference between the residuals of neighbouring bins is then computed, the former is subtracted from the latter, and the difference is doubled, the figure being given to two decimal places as -0.17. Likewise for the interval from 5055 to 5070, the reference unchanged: -0.17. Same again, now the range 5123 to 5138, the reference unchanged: -0.48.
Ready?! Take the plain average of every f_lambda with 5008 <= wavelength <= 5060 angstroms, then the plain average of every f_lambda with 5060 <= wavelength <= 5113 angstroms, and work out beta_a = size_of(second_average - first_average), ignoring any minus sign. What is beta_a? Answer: 0.3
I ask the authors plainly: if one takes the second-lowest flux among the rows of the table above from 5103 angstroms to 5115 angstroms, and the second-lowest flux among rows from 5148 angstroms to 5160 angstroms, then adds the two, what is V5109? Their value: 21.7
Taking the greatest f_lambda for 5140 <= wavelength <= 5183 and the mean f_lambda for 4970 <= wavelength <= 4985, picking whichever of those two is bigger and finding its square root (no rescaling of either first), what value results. 3.36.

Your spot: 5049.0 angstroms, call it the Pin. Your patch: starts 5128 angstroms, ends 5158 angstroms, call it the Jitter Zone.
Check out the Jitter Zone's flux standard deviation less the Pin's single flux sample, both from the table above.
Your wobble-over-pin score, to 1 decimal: -10.2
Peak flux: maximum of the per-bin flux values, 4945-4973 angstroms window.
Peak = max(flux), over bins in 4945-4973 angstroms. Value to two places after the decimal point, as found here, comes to 11.84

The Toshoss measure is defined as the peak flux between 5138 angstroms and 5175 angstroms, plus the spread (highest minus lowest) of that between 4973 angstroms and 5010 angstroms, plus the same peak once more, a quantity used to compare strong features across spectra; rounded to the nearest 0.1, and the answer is 24.5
